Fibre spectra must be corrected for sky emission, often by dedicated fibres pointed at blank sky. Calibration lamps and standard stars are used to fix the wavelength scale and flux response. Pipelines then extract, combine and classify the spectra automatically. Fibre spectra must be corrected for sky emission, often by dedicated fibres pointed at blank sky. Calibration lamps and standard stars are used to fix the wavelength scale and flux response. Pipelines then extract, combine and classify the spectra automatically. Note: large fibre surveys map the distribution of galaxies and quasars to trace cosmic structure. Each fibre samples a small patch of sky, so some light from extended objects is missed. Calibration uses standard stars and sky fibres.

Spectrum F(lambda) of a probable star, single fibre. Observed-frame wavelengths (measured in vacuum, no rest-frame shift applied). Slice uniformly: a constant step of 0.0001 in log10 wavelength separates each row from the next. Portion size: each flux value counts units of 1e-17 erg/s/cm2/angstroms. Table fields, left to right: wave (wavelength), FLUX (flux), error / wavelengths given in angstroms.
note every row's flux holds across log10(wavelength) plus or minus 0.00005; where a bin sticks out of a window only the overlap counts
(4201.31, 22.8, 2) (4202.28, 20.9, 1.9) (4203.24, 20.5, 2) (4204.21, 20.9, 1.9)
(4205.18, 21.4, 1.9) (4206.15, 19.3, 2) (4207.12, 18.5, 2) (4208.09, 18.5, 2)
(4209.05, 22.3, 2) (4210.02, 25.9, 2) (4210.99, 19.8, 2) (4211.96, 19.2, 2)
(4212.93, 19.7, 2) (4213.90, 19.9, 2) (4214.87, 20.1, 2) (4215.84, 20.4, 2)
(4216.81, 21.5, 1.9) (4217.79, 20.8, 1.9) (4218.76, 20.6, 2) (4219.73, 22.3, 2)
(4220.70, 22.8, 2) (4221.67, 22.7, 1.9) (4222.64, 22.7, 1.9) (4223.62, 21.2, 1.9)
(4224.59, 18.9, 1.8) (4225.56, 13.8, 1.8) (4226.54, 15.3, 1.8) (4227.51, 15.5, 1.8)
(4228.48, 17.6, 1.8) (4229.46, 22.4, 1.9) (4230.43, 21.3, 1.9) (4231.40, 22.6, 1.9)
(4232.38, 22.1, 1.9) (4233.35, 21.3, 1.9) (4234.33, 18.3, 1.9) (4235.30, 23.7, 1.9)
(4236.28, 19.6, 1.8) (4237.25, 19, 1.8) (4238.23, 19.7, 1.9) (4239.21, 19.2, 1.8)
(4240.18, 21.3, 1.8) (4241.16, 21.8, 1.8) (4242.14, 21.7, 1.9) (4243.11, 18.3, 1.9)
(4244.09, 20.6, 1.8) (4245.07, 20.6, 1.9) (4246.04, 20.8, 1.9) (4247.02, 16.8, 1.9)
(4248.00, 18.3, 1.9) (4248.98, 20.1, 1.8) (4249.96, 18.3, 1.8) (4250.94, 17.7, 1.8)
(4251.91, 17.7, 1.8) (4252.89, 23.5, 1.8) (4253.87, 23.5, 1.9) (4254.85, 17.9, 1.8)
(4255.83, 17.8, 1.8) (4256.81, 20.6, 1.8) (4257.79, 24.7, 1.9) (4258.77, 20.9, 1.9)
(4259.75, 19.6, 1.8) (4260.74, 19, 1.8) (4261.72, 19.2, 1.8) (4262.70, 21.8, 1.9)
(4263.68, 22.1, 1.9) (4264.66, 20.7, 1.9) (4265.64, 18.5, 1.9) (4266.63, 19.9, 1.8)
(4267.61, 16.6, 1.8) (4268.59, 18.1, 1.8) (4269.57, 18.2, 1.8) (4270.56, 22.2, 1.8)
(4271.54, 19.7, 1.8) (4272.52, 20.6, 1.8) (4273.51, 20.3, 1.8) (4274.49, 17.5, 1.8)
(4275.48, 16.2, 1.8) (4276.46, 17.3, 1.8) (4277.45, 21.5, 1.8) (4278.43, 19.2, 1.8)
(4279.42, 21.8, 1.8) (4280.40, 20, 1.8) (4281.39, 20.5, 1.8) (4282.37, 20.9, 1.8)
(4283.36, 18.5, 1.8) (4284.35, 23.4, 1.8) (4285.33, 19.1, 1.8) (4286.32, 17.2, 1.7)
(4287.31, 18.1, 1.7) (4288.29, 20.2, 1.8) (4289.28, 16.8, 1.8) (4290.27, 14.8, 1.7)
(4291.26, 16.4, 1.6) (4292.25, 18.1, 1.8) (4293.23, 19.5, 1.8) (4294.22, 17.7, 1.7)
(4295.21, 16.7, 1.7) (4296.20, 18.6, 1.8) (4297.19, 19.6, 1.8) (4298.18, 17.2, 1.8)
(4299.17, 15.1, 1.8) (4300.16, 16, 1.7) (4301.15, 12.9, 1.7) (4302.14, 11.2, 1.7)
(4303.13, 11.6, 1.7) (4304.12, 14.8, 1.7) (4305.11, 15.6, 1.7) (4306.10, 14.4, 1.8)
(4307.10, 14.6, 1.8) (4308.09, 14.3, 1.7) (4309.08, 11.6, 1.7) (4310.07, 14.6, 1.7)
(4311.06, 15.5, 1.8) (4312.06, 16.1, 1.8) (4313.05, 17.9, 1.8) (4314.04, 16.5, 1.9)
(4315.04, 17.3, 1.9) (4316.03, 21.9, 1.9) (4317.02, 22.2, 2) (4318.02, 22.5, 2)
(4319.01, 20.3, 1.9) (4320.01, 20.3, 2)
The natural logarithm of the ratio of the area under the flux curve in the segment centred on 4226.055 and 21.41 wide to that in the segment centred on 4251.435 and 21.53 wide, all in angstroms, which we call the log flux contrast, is 0.012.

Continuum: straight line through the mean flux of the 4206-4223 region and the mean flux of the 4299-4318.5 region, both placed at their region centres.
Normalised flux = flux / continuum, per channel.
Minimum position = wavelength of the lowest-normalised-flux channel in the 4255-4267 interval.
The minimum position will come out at 4255.83 angstroms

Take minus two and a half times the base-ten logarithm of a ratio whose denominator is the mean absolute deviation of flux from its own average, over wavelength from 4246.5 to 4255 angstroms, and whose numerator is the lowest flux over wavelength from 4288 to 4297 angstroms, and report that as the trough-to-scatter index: -2.2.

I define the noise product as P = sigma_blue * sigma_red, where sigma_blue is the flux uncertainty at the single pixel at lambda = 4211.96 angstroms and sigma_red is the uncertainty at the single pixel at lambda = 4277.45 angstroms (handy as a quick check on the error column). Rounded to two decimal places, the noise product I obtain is 3.60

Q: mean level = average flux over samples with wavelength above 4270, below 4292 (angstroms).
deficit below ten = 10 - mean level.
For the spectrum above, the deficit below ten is -9.2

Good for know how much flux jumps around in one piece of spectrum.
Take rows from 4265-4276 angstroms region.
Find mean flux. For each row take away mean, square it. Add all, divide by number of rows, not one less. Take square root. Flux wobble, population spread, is 1.7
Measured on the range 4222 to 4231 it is 3.2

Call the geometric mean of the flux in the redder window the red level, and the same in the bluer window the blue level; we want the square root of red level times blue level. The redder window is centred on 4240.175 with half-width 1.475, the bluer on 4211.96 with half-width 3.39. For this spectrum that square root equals 20.81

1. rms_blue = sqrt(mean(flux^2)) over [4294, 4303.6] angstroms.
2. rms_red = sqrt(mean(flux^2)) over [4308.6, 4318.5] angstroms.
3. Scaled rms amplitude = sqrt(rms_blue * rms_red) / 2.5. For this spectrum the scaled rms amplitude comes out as 6.8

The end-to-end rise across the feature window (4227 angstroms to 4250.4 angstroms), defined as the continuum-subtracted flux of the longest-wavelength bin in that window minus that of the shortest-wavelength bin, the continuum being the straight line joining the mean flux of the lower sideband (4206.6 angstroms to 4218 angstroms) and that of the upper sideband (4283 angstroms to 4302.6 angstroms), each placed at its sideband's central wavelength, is 3.7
